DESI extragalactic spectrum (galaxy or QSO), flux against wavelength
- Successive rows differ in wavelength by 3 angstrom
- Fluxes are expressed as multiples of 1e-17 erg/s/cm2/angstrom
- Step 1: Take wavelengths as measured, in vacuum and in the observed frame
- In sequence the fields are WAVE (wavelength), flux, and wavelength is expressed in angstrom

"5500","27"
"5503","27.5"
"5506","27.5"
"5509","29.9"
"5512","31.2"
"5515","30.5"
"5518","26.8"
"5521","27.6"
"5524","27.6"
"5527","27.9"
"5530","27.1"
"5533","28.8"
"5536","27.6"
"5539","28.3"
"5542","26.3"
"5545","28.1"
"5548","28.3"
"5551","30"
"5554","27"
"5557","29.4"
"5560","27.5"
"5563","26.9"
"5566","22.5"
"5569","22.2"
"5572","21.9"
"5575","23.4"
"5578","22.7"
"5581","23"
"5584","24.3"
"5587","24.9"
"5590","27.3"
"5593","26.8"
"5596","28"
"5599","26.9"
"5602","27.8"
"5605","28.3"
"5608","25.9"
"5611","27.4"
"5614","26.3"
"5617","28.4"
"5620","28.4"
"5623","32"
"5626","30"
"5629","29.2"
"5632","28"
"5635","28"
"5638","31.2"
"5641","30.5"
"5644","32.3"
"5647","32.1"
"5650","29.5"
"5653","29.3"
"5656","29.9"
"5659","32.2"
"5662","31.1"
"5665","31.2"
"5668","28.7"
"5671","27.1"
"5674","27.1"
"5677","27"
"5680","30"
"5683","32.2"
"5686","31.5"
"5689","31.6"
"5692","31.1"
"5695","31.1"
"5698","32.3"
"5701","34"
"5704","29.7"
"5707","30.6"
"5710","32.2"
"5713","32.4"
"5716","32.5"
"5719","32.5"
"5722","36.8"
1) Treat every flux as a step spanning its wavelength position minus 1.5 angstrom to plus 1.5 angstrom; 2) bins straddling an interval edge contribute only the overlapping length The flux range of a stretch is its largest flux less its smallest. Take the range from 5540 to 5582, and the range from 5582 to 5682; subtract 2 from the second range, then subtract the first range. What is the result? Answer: -2.1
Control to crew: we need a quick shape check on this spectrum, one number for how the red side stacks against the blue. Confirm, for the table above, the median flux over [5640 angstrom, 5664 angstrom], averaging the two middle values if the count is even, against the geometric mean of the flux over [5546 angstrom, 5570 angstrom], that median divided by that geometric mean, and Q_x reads 1.16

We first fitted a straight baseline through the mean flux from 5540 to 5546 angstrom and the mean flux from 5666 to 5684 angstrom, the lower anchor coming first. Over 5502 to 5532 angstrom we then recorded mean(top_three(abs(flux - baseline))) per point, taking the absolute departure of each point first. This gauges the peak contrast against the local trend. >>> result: 3.7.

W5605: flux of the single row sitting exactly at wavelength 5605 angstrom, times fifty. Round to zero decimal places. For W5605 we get 1415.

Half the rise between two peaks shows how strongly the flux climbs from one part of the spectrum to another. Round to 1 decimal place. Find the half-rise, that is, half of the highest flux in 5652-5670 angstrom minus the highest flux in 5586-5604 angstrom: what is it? 2.1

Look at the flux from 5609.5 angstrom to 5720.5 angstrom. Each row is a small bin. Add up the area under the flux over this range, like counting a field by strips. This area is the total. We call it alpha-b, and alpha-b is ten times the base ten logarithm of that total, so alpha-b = 35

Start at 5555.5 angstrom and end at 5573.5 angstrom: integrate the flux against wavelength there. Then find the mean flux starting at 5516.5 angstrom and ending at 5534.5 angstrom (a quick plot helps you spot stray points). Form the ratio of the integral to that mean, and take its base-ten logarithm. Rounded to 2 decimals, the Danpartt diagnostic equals 1.21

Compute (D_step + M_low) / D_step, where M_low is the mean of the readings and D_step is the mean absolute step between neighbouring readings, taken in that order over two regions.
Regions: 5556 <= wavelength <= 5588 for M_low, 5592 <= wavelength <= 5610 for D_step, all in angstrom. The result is 21.0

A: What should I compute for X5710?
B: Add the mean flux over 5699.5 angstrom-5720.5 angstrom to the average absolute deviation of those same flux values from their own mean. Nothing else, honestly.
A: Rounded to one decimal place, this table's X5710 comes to 33.0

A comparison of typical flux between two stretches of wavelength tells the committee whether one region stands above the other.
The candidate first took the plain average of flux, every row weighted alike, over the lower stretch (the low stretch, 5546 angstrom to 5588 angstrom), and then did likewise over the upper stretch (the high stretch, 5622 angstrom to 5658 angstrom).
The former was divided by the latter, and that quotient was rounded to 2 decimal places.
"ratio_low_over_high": 0.84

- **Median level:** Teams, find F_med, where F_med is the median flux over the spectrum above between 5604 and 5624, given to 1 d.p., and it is 28.3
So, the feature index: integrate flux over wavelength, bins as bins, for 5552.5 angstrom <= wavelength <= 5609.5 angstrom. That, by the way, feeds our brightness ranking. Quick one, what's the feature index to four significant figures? 1460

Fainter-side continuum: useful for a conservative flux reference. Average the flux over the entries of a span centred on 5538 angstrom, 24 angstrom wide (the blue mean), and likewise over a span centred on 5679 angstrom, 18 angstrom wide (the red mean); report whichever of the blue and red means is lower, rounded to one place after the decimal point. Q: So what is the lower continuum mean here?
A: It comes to 27.8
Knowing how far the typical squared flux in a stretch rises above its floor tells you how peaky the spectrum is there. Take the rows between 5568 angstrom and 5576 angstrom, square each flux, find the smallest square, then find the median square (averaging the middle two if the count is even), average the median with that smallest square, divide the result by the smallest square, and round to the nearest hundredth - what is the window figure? 1.01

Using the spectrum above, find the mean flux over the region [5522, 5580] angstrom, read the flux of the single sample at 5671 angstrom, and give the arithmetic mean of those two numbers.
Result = 27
